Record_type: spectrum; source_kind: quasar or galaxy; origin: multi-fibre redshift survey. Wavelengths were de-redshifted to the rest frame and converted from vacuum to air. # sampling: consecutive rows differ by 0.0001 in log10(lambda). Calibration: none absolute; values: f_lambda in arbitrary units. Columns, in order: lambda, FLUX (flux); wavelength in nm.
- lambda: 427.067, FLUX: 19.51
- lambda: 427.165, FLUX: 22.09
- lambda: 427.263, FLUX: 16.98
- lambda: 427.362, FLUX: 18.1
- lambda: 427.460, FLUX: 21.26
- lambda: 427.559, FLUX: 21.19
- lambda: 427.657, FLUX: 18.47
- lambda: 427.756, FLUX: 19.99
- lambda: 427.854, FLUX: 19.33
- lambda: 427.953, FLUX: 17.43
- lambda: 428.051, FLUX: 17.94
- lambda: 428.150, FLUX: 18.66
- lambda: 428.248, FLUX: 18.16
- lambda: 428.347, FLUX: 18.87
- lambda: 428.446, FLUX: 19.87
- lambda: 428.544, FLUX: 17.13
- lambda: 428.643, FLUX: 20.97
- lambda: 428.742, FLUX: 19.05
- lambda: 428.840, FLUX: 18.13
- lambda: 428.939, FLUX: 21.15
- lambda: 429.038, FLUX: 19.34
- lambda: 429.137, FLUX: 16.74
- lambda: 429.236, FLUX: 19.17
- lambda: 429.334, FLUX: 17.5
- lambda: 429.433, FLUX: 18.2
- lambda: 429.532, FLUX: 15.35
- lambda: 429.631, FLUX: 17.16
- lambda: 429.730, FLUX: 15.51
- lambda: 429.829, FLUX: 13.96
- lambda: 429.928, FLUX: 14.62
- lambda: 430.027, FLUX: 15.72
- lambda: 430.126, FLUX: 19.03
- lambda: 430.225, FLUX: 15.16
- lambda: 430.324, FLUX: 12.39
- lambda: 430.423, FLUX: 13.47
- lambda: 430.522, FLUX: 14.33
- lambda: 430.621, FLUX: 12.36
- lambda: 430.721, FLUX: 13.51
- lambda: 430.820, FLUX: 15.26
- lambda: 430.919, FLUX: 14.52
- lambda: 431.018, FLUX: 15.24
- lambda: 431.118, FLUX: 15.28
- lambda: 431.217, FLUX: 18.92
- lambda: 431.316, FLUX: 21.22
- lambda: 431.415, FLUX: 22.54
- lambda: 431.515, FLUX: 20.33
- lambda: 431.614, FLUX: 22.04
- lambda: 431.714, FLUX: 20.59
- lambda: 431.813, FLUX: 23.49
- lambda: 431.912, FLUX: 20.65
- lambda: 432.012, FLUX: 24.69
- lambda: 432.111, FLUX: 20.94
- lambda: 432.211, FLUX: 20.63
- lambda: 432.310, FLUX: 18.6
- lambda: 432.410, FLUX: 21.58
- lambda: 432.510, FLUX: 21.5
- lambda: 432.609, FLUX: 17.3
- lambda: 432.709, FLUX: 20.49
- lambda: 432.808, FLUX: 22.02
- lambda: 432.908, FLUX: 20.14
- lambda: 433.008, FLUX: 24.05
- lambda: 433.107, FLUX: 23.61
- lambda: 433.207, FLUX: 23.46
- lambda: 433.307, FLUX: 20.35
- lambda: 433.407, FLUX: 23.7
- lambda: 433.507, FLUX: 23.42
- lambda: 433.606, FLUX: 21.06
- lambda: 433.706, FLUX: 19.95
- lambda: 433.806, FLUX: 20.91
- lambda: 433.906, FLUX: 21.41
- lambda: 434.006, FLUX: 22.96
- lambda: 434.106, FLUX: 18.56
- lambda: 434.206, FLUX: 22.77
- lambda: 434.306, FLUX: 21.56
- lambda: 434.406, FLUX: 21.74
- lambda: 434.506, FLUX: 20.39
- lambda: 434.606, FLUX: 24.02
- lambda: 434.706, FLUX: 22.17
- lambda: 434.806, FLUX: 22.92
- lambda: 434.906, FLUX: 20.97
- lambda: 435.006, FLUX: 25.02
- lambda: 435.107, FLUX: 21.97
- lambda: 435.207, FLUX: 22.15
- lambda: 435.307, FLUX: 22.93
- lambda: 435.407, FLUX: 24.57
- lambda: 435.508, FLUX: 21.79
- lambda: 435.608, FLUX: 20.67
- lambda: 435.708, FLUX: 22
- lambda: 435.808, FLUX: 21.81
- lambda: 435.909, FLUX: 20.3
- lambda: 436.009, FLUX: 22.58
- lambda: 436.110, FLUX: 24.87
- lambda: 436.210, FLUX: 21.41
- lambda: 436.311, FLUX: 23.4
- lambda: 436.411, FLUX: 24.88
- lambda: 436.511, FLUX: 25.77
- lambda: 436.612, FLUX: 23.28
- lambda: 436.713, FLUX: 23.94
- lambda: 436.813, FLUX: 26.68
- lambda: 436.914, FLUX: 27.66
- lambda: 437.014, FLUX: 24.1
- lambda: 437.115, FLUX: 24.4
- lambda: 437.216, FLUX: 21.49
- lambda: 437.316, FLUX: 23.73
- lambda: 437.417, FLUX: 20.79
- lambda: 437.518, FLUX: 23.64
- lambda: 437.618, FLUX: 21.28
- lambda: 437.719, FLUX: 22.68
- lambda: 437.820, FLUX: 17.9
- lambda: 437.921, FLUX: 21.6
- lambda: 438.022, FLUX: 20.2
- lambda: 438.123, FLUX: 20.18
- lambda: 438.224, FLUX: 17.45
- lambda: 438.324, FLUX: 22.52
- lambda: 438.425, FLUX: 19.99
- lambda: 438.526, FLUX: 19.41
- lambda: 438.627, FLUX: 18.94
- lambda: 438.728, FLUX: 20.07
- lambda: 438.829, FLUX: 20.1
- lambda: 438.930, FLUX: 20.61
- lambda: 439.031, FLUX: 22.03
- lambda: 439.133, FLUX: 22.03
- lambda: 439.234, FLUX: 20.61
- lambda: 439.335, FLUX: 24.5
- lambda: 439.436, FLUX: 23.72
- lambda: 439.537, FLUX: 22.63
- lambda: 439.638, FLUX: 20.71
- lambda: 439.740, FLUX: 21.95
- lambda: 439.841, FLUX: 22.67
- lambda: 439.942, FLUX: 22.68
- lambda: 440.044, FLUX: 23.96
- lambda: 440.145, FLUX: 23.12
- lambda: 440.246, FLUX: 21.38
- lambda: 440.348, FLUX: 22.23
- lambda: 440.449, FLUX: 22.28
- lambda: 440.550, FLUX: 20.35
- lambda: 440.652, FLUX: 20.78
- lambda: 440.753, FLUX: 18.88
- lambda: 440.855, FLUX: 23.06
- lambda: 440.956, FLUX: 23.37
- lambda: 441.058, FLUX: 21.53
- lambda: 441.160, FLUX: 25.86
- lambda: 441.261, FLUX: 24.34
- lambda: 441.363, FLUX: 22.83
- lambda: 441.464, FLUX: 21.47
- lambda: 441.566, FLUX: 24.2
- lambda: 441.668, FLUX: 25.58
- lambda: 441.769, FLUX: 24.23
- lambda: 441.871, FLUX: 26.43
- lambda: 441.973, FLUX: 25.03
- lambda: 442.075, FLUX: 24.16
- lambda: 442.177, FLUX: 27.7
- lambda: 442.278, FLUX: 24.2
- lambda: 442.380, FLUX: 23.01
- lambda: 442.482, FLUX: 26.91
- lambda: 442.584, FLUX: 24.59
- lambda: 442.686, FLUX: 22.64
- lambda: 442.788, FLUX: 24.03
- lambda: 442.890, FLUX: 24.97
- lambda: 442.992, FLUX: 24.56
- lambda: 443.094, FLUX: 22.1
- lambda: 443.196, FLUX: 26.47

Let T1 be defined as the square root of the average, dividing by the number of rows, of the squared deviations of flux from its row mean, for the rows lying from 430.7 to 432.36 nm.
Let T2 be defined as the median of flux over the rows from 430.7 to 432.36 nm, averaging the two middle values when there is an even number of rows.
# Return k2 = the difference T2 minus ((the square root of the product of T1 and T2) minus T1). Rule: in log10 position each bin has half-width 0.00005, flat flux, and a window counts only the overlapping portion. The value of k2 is 15.7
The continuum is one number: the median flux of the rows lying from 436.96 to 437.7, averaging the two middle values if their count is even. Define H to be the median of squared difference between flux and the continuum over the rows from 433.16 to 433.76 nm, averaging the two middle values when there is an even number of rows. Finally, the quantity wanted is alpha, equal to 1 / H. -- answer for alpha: 0.3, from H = 3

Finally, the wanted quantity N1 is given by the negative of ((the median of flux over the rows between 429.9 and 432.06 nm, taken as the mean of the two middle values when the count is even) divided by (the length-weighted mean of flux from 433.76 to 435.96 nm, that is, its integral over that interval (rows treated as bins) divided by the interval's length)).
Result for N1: -0.71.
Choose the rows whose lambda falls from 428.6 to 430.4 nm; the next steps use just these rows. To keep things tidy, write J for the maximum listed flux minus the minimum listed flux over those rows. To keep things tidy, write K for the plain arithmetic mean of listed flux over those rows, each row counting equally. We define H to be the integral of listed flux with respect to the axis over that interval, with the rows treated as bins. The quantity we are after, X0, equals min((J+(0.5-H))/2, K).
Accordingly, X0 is -11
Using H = 31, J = 8.8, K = 17.2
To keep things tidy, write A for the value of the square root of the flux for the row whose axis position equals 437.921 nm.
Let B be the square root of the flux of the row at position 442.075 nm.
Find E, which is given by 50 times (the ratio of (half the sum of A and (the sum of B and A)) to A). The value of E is 76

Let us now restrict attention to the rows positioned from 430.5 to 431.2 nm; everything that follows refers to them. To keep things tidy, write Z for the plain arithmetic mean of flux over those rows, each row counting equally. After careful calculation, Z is 14.4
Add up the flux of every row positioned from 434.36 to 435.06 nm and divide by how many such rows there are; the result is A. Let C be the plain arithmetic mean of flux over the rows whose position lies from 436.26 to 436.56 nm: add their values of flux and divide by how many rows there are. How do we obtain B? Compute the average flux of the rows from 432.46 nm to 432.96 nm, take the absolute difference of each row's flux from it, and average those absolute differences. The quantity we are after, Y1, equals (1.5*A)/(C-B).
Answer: 1.44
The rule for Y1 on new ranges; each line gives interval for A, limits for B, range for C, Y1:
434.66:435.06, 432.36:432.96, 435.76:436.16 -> 1.61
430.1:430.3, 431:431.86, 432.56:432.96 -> 1.45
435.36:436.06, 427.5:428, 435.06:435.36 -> 1.55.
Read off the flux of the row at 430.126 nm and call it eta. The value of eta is 19.03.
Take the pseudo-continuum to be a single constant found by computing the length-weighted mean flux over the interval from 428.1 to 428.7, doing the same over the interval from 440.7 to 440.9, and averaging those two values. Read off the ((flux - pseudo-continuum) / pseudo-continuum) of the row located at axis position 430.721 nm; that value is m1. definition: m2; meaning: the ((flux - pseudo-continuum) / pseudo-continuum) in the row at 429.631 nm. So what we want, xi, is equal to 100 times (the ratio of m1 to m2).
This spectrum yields 232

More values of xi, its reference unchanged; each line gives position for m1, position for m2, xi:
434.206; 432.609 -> -109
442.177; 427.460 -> 579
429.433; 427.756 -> -2338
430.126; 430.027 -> 21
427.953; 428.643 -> -236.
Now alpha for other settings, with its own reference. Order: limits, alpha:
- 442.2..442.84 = 1.5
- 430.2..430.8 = 0.0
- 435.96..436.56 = 0.7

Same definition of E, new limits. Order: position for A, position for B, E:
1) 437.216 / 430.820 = 71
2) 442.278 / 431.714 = 73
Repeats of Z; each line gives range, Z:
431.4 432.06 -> 22.0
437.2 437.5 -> 22.0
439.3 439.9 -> 22.7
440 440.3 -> 22.8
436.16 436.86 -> 24.2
